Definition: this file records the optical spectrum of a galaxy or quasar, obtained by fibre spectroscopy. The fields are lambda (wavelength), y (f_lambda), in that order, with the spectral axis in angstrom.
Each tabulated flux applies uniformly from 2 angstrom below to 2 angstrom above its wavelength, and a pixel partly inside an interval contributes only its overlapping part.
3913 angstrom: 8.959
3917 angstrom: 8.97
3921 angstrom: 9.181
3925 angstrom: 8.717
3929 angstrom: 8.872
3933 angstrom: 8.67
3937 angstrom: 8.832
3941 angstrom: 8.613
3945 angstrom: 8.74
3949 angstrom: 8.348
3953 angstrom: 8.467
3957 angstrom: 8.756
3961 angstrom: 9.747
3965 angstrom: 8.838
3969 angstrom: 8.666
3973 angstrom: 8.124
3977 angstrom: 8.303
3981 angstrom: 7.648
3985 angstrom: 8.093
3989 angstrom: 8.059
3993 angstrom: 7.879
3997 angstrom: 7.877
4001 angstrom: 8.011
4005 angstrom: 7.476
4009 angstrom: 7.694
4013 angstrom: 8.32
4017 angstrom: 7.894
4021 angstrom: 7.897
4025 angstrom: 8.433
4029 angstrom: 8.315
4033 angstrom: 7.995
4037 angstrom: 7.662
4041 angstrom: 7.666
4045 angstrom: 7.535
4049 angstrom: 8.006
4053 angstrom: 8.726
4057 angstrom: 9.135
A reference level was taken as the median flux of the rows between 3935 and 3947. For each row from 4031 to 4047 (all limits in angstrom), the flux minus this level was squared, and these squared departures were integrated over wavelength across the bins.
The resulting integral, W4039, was 17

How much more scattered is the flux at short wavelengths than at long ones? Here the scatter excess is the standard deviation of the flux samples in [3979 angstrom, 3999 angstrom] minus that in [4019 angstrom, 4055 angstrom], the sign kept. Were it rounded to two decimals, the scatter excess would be -0.22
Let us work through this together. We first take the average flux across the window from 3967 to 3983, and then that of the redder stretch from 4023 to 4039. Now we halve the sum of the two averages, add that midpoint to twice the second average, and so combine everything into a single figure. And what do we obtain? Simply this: 24.3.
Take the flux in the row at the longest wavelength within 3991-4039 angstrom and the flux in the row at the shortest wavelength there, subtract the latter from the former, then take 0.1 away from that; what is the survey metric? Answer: -0.32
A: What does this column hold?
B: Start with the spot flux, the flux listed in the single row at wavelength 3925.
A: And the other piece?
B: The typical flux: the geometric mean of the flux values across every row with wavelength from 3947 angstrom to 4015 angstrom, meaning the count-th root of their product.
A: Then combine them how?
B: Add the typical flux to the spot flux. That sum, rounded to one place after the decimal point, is 17.0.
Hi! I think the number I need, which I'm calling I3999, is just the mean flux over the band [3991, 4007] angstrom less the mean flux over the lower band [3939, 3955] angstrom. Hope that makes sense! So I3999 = -0.73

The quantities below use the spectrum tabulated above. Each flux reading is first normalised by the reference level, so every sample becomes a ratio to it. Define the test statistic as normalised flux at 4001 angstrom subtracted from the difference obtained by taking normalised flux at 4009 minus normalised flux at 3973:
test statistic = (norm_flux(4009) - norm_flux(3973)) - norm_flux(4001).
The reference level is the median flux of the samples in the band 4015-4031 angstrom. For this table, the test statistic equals -1.04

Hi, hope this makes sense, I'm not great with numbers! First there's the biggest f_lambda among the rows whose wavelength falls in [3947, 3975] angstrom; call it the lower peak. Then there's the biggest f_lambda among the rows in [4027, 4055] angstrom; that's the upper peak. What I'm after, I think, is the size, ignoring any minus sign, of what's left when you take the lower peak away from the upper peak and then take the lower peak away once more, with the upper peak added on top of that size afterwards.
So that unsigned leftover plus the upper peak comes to 19.5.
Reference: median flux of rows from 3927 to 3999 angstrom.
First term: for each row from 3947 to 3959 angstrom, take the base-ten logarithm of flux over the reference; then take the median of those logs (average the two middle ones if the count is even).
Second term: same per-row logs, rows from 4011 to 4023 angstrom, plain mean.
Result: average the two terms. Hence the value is -0.015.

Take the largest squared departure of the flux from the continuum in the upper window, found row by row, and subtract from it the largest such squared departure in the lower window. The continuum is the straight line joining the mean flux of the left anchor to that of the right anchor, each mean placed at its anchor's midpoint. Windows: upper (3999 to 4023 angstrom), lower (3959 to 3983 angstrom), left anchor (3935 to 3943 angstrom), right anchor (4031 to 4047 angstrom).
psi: -1.22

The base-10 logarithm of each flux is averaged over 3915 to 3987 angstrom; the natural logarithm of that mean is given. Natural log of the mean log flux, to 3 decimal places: -0.066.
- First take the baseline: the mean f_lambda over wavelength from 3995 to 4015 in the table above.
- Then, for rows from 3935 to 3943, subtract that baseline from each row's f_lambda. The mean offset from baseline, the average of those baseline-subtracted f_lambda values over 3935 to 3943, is 0.85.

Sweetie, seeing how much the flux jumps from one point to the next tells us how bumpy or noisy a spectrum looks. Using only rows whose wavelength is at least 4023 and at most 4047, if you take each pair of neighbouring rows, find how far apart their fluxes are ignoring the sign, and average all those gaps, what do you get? 0.18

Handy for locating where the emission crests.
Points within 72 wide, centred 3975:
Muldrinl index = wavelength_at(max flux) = 3961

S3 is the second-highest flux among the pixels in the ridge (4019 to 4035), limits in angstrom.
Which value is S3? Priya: 8.315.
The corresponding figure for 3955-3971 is 8.838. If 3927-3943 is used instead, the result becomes 8.832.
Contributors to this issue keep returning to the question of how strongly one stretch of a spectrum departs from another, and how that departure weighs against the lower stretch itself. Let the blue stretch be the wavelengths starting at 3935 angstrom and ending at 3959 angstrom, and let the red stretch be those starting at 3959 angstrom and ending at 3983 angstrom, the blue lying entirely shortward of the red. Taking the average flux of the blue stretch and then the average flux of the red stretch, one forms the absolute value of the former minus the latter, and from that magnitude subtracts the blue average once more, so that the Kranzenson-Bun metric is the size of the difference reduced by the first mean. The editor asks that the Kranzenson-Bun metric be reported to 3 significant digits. -8.55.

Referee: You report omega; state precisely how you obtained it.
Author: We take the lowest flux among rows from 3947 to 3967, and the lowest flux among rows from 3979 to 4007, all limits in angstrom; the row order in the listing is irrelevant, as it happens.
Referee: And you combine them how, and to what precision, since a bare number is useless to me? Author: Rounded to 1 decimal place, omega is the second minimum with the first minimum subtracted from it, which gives -0.9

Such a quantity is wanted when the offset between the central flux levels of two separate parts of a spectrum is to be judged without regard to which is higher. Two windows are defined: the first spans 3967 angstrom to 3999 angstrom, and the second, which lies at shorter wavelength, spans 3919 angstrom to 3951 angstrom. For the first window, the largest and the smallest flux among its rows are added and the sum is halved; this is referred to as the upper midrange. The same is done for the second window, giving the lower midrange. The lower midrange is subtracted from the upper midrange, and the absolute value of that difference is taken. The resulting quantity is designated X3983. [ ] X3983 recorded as 0.6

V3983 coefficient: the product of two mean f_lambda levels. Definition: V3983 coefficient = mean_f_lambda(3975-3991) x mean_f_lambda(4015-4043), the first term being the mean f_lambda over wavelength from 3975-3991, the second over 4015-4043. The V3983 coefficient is 64.0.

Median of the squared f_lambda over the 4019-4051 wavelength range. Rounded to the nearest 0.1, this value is 63.1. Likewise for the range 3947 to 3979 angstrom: 73.4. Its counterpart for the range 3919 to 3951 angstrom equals 76.2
